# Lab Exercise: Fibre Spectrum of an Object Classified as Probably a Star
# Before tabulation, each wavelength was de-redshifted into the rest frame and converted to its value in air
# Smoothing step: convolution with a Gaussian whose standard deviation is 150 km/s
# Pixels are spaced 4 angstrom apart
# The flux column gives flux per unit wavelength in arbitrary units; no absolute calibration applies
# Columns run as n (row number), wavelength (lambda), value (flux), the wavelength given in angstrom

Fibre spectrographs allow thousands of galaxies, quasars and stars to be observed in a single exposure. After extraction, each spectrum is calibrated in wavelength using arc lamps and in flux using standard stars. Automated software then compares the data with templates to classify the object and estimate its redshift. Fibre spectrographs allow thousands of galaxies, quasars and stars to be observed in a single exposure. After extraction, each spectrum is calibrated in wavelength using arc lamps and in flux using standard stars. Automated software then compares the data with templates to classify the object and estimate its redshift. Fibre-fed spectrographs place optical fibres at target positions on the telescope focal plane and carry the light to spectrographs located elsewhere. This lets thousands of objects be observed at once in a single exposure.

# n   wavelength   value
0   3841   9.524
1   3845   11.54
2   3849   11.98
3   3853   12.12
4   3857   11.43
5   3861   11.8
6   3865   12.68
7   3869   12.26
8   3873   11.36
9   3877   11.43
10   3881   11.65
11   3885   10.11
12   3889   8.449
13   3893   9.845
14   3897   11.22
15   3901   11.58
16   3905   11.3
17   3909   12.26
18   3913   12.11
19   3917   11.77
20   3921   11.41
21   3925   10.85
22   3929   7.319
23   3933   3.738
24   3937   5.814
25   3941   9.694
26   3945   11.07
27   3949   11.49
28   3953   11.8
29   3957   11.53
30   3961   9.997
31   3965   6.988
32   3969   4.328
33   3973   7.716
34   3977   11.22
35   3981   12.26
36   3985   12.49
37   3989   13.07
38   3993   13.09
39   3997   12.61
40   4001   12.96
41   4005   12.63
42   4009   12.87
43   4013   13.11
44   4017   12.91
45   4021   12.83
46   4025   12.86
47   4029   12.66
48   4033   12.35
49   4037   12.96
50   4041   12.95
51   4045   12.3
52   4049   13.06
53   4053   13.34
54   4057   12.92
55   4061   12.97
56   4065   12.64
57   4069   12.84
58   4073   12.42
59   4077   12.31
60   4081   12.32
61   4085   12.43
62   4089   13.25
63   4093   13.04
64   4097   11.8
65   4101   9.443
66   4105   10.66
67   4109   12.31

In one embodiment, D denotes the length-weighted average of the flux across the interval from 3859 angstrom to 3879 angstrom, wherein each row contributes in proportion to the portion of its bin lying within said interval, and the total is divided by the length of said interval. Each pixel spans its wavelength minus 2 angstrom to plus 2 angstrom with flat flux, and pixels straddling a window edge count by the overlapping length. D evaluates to 11.9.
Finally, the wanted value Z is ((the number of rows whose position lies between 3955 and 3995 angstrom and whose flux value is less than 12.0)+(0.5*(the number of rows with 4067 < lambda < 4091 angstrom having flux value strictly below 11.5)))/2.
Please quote 3.0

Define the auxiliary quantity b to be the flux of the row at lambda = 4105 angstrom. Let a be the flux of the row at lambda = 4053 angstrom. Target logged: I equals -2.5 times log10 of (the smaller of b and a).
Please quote -2.6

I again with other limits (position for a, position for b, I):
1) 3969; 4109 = -1.6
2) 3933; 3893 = -1.4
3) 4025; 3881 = -2.7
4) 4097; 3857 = -2.6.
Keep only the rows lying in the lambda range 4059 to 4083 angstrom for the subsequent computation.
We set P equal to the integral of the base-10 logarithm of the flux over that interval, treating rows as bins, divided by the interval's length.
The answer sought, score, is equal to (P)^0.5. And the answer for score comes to 1.05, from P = 1.10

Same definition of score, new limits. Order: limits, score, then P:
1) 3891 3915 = 1.03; 1.06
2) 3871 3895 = 1.01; 1.02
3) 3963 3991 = 0.98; 0.96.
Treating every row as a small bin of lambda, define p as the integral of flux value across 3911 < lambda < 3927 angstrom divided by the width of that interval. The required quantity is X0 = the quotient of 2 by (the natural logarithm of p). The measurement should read 0.818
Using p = 11.5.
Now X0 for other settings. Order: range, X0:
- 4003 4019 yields 0.783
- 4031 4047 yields 0.788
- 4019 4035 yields 0.788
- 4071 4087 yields 0.795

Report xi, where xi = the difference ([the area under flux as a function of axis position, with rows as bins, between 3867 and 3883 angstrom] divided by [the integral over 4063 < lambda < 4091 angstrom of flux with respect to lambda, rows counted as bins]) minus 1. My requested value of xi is -0.5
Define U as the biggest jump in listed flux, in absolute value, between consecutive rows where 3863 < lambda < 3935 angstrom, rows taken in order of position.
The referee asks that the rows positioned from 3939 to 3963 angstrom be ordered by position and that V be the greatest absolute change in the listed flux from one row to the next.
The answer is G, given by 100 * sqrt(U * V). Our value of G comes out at 234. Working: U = 3.58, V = 1.53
